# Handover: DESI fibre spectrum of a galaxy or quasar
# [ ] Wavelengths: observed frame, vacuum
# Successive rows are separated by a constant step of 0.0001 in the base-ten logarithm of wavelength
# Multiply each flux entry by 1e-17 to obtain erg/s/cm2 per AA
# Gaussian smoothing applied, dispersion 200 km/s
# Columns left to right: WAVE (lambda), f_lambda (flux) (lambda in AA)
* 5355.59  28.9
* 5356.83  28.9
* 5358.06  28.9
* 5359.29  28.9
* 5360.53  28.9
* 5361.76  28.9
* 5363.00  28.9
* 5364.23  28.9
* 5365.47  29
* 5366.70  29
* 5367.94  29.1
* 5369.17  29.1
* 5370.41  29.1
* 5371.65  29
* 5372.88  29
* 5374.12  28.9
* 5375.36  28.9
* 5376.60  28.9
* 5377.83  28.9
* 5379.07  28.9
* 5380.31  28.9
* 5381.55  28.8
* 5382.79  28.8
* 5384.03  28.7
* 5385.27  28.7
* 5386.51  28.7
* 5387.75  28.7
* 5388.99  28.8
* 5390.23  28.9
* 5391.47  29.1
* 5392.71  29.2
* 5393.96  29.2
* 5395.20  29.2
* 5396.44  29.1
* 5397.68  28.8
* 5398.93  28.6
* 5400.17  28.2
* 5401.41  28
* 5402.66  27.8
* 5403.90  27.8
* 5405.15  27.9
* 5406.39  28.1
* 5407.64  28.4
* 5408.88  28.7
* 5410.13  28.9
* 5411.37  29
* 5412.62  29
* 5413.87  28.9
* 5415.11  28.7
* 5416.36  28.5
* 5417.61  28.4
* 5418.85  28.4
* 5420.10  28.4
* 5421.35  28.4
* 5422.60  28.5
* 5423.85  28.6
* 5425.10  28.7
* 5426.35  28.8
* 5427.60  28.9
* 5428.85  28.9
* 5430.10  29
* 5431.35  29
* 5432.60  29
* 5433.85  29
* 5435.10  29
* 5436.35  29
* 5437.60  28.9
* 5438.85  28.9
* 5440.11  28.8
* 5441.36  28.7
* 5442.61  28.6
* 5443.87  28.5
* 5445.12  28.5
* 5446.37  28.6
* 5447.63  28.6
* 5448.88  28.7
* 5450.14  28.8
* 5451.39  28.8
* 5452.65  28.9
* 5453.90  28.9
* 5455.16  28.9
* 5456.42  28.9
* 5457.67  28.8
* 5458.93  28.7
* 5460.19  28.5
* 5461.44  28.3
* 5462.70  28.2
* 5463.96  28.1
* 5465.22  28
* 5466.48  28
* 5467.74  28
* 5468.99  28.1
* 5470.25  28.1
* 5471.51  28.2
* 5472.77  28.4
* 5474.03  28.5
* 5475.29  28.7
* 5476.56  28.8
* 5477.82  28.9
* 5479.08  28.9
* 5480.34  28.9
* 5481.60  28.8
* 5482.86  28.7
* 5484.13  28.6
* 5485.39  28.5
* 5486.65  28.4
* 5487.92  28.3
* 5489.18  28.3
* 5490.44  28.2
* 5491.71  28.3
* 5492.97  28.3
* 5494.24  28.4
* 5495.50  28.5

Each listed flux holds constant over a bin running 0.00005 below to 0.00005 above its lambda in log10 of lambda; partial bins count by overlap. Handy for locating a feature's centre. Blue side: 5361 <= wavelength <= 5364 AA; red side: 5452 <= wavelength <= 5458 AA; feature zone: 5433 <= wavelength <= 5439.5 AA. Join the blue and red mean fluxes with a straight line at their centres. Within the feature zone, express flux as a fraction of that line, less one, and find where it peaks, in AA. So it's 5436.35 AA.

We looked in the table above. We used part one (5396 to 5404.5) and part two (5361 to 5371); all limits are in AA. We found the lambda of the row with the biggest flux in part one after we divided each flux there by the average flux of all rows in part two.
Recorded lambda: 5396.44 AA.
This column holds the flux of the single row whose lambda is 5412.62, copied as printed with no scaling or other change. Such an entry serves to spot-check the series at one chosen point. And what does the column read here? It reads 29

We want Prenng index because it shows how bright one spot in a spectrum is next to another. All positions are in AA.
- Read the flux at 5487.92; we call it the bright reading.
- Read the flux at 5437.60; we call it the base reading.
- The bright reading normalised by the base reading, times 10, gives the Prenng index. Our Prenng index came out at 9.8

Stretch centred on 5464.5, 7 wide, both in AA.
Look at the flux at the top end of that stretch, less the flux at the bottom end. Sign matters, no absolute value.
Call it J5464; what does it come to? -0.30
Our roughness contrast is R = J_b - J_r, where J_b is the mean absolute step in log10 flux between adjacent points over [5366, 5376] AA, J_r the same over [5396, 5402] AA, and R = -0.0035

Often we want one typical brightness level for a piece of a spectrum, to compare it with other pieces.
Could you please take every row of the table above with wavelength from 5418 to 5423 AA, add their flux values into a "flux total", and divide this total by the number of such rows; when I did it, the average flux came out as 28.4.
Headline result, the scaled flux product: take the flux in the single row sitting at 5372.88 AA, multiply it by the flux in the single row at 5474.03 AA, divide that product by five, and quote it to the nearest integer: 165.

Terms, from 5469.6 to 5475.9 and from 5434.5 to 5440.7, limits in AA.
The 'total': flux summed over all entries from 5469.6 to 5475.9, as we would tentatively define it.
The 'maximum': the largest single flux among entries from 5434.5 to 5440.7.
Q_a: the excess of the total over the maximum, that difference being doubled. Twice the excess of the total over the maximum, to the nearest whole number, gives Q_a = 226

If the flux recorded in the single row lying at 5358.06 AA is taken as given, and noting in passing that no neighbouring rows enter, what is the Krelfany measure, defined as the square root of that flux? 5.376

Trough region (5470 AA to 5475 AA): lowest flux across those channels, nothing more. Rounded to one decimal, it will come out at 28.1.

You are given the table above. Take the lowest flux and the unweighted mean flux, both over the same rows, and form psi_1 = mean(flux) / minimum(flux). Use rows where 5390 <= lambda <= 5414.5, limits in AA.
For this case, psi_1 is 1.03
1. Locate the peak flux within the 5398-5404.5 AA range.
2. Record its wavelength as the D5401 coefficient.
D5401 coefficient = 5398.93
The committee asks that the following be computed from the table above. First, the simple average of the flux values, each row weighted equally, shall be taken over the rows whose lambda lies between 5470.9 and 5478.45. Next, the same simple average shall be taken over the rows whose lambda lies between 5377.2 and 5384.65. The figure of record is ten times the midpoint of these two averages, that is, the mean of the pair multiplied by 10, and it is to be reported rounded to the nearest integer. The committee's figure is 287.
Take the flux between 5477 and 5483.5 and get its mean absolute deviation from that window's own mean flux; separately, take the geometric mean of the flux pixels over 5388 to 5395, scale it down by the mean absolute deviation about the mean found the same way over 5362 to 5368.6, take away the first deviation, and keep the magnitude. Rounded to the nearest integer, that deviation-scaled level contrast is 454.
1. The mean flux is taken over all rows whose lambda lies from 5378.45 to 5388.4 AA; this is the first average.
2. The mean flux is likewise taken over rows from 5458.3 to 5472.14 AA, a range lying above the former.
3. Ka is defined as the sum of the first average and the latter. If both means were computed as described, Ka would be 57.0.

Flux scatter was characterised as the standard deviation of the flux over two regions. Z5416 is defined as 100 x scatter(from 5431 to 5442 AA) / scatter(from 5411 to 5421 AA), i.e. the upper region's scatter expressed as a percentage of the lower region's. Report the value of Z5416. 40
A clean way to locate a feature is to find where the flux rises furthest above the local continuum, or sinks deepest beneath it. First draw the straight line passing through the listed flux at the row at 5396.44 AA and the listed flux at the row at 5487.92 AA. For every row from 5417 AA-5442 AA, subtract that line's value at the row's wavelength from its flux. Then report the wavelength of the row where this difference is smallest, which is 5417.61 AA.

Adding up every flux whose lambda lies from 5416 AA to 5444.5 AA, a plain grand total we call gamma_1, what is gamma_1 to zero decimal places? 661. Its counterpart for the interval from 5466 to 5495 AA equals 654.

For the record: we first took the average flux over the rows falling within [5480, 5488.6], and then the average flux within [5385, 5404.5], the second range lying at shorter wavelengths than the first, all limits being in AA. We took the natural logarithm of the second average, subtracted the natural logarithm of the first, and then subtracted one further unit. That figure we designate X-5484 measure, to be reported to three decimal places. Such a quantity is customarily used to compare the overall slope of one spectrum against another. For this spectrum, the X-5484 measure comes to -0.997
